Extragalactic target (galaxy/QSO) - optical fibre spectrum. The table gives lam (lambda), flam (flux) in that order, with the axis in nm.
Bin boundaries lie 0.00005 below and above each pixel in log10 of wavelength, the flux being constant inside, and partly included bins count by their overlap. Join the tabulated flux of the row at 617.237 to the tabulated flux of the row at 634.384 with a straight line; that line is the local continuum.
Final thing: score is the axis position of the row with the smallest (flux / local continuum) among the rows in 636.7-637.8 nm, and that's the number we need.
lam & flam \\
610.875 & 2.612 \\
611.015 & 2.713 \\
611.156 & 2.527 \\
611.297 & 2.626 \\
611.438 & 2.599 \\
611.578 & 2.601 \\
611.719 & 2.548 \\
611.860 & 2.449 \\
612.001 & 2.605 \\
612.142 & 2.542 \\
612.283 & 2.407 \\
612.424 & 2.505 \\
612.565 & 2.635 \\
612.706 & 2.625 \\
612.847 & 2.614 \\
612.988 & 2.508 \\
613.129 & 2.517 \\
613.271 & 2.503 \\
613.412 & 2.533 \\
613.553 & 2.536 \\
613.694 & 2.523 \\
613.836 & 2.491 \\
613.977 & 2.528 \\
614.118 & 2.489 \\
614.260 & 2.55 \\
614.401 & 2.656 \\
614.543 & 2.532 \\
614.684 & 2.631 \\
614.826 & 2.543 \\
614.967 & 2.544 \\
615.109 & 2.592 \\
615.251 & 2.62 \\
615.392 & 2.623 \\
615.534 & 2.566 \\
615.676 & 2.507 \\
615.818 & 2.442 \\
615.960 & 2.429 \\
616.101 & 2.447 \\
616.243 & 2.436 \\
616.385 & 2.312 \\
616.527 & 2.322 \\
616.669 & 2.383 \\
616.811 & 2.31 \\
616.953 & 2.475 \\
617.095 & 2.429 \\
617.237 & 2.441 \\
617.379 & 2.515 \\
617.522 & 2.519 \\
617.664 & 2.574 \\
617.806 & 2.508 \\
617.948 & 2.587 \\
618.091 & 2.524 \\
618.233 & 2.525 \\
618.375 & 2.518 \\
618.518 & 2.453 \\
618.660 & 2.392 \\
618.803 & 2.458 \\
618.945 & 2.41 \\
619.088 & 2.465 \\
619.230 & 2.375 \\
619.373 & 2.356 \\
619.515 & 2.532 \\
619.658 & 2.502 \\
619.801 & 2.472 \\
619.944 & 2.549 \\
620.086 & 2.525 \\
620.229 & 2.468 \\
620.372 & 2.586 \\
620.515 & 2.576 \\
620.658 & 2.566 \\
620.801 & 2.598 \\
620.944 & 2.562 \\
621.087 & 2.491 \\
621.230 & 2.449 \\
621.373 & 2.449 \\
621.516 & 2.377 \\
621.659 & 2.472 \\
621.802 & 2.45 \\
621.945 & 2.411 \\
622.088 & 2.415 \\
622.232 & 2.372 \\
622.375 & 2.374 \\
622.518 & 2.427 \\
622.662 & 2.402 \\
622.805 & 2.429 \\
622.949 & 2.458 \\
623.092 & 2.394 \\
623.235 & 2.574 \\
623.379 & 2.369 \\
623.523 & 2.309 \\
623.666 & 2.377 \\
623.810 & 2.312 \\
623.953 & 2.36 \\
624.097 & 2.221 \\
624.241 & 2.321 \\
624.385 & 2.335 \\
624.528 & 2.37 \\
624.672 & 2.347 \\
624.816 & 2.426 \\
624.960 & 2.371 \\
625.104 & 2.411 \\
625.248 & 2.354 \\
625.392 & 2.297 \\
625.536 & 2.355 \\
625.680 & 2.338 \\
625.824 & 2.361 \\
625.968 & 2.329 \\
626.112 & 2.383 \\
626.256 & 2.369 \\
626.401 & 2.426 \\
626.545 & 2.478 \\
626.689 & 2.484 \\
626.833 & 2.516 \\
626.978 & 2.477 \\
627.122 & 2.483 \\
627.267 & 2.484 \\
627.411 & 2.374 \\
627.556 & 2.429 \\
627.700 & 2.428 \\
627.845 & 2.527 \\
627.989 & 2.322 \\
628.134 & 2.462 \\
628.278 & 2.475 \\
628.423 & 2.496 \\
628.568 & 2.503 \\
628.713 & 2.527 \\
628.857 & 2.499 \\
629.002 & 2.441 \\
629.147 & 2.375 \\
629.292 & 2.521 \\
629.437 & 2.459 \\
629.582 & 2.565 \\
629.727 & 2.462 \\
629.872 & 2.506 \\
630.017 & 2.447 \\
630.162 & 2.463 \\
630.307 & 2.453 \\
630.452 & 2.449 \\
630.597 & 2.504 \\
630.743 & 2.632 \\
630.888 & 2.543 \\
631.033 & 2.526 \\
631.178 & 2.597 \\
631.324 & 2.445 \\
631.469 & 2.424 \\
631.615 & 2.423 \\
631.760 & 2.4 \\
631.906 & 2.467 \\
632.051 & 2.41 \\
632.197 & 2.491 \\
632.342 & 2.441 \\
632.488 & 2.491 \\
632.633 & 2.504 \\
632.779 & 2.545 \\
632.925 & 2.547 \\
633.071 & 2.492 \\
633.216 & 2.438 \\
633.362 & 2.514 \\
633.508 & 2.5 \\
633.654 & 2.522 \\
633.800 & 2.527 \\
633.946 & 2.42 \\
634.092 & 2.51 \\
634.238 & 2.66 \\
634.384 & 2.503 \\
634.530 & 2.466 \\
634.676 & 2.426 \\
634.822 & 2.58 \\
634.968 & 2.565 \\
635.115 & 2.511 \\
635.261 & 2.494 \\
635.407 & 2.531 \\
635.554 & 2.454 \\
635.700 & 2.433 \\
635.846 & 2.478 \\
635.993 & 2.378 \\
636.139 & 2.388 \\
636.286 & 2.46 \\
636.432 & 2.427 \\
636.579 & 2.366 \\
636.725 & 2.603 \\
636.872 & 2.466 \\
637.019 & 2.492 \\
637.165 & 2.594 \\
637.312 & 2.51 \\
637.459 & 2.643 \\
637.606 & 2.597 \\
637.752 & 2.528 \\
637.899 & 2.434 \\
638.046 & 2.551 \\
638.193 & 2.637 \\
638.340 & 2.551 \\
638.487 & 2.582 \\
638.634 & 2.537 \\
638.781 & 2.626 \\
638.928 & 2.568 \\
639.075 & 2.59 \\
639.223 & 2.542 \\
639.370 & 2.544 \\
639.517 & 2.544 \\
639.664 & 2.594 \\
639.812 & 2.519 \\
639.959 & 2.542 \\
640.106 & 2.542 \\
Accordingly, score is 636.872 nm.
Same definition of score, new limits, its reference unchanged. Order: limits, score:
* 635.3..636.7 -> 636.579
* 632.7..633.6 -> 633.216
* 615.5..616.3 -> 615.960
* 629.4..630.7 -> 630.017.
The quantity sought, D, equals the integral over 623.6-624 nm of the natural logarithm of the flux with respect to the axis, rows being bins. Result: 0.34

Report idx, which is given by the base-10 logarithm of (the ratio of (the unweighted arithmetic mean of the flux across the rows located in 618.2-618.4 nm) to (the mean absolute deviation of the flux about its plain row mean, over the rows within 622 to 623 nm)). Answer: 2.02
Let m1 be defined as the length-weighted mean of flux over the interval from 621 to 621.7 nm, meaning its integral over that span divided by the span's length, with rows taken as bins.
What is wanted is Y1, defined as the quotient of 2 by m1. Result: 0.82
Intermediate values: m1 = 2.45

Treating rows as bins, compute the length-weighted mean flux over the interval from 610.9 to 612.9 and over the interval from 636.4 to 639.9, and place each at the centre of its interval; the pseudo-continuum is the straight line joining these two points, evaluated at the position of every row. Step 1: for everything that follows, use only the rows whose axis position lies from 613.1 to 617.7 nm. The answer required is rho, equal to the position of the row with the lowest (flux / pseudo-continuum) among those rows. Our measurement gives 616.811 nm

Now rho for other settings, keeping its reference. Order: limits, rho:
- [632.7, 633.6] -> 633.216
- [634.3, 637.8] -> 636.579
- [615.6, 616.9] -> 616.811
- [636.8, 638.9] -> 637.899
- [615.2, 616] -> 615.960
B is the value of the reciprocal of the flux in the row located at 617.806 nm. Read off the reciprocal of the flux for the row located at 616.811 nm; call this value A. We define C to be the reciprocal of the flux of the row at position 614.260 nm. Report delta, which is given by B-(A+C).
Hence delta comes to -0.426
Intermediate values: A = 0.433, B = 0.399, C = 0.392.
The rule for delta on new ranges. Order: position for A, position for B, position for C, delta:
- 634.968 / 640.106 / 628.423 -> -0.397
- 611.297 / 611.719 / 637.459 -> -0.367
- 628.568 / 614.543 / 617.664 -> -0.393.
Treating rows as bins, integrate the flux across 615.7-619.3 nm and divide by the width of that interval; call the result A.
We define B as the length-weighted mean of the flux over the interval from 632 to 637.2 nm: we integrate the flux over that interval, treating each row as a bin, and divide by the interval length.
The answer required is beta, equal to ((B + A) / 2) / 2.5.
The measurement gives 0.99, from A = 2.45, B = 2.49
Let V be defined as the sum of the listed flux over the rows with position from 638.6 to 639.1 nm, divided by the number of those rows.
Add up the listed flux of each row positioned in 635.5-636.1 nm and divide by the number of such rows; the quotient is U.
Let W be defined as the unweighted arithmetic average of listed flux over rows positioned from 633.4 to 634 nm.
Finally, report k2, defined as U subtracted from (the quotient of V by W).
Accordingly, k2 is -1.40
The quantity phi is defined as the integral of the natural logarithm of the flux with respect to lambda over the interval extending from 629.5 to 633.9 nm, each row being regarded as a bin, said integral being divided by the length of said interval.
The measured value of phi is 0.91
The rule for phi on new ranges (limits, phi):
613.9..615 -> 0.94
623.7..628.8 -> 0.88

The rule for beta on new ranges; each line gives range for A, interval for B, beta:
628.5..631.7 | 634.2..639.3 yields 1.00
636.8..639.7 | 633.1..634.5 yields 1.01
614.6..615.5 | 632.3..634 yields 1.02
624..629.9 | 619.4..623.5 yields 0.98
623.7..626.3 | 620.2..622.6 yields 0.96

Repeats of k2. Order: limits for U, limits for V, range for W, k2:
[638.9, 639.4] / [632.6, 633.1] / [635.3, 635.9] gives -1.54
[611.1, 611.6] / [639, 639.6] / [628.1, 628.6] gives -1.56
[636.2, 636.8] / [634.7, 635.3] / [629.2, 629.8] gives -1.45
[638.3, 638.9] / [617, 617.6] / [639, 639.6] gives -1.60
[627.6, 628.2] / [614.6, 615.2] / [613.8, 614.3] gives -1.41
